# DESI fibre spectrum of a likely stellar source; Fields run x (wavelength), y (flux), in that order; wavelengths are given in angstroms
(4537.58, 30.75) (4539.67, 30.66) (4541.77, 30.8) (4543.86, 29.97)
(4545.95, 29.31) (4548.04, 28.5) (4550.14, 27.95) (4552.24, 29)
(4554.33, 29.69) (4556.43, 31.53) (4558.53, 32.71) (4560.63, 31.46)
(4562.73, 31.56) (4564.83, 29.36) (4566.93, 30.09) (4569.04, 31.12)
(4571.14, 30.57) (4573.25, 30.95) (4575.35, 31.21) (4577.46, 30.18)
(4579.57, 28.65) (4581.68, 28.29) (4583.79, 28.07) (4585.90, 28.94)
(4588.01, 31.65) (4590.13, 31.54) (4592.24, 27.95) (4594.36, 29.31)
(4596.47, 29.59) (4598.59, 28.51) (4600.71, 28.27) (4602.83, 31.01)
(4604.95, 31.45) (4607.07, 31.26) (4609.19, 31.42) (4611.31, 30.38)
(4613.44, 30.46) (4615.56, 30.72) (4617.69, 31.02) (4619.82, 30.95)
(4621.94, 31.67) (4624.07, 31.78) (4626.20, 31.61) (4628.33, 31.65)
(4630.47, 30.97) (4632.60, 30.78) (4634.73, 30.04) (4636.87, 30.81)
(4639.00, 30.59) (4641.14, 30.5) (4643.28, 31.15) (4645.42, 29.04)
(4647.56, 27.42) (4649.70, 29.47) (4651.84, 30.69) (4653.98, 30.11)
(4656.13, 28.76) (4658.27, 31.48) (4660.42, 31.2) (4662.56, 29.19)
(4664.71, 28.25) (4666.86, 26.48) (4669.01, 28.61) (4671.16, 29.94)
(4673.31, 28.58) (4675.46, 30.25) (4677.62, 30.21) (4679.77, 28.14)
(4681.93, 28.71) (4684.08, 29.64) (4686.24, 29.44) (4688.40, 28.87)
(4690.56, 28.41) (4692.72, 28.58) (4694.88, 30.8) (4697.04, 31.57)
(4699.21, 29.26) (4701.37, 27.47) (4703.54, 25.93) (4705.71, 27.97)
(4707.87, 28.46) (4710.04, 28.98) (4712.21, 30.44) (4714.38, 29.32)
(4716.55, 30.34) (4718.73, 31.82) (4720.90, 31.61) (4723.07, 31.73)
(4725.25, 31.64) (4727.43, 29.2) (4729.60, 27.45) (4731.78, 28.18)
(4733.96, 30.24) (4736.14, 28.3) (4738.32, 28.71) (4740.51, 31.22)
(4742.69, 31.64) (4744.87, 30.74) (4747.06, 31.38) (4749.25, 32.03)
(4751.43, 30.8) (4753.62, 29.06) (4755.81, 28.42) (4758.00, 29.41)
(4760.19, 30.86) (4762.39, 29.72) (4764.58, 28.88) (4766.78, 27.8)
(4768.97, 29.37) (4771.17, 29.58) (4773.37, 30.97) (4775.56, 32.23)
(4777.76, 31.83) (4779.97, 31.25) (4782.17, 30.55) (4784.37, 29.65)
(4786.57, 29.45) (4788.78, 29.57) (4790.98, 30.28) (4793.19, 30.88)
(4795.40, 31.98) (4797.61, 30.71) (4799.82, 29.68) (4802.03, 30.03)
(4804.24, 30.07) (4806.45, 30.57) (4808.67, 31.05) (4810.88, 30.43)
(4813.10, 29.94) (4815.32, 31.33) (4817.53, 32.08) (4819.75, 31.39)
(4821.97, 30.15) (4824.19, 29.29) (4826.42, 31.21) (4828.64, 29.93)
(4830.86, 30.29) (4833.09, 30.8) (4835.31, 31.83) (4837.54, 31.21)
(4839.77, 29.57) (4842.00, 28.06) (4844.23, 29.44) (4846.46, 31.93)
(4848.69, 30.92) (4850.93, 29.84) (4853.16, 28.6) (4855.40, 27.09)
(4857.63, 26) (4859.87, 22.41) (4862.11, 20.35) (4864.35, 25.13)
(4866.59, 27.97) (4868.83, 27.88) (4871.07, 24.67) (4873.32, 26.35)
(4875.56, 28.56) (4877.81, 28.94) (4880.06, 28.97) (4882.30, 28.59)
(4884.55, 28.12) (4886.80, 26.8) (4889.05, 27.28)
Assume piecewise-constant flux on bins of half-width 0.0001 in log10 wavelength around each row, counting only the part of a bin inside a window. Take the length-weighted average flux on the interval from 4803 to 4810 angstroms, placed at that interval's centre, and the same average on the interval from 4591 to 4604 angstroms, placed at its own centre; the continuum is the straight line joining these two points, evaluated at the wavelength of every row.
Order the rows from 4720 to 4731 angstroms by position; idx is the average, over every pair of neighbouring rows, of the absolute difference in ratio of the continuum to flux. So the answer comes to 0.038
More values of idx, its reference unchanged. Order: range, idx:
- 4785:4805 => 0.021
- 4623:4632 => 0.009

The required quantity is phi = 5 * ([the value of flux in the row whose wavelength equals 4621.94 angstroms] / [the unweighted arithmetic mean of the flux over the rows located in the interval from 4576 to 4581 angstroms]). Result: 5.4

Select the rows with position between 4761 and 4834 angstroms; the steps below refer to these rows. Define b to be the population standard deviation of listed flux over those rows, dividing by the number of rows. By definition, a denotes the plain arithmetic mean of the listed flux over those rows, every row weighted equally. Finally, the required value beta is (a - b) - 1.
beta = 28.4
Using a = 30.4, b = 0.97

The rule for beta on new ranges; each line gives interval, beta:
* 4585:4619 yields 28.0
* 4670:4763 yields 27.2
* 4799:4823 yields 28.9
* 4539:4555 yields 27.6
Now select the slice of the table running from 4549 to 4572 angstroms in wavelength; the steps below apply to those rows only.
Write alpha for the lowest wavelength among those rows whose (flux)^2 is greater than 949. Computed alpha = 4556.43 angstroms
